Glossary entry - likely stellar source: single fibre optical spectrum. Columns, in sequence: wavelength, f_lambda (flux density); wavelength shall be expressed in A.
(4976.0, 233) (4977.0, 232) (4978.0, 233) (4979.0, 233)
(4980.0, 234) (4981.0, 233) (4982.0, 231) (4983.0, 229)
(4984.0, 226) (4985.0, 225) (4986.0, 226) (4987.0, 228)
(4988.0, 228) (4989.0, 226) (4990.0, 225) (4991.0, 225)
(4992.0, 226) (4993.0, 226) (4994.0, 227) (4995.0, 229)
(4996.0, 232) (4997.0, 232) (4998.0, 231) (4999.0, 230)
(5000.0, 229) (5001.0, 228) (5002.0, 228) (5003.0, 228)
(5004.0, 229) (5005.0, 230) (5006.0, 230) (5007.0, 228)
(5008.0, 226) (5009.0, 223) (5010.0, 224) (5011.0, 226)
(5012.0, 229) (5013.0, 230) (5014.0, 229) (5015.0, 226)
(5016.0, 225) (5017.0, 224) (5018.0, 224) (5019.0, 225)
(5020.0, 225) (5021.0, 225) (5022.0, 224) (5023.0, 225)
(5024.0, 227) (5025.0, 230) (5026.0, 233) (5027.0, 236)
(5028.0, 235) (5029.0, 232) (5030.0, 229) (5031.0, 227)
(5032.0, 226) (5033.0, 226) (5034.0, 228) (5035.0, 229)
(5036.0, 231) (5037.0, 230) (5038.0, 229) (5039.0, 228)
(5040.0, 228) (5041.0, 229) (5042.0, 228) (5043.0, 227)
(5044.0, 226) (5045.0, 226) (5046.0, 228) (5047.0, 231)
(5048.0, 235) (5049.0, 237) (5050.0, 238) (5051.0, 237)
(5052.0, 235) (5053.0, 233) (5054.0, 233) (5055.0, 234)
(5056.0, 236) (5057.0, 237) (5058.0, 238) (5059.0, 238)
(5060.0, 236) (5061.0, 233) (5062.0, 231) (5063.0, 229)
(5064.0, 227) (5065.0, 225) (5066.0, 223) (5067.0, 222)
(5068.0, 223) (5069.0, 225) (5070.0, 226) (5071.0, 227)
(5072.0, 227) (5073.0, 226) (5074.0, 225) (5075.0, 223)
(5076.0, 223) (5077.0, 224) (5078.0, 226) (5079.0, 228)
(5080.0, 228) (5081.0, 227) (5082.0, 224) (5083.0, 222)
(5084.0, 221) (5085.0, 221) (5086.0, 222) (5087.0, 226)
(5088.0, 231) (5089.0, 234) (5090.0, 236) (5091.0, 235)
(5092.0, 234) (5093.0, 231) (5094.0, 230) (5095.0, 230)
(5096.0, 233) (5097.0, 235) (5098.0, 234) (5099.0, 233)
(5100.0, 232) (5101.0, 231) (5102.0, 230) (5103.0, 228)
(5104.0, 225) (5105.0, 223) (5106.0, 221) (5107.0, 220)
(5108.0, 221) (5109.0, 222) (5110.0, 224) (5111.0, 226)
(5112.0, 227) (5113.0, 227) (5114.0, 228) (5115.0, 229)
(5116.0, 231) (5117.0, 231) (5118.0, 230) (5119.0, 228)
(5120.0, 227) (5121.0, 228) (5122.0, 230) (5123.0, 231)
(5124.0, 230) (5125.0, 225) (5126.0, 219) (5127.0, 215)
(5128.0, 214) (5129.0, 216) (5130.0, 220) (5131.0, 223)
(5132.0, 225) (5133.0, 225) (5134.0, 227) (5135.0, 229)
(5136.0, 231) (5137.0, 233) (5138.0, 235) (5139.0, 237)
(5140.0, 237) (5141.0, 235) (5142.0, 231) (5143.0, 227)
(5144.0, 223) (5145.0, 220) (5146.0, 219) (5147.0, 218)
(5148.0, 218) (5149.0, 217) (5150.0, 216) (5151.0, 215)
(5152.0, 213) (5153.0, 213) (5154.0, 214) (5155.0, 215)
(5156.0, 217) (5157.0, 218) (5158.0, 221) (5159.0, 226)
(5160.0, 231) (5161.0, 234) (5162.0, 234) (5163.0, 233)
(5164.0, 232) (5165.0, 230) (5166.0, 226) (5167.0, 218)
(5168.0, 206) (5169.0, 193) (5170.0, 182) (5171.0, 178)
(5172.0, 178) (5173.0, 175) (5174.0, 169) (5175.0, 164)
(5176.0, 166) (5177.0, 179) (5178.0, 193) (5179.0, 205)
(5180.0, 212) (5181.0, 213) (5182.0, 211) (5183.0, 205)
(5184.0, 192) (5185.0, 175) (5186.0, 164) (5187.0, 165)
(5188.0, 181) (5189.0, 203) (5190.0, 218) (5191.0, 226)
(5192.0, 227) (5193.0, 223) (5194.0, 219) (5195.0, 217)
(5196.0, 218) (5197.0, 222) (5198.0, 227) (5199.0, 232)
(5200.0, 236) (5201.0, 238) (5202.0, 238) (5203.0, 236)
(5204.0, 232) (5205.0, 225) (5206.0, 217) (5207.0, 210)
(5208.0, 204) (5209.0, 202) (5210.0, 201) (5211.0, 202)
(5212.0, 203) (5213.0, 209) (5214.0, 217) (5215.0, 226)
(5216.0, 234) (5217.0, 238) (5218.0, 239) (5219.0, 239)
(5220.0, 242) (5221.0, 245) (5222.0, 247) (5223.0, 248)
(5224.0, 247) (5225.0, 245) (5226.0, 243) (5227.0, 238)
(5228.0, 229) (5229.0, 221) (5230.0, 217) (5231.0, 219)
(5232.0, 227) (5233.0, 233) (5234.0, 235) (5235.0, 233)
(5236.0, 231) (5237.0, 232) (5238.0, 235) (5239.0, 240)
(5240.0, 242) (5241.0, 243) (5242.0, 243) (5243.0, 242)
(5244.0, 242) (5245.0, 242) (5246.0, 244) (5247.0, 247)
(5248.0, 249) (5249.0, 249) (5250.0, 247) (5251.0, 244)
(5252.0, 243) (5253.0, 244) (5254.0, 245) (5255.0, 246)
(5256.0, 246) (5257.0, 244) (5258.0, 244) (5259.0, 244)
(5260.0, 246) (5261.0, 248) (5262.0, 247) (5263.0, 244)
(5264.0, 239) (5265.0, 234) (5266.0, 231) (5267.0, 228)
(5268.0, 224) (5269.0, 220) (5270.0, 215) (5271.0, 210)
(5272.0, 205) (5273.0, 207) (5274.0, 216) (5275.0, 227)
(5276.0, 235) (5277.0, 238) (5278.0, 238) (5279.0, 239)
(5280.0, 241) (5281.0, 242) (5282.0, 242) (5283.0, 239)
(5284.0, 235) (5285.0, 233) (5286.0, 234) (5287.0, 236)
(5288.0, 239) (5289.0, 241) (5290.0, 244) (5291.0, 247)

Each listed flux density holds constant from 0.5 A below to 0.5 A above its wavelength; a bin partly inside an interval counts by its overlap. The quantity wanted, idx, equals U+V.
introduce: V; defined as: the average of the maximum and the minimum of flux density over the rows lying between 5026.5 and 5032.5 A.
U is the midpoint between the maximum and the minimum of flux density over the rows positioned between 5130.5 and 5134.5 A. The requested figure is 456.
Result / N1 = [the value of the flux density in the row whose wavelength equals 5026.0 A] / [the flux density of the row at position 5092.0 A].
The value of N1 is 1.00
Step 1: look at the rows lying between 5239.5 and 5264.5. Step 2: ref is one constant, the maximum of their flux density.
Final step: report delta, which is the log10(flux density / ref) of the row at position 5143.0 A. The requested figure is -0.040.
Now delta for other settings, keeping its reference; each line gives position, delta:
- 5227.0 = -0.020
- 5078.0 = -0.042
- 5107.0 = -0.054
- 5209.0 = -0.091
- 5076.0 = -0.048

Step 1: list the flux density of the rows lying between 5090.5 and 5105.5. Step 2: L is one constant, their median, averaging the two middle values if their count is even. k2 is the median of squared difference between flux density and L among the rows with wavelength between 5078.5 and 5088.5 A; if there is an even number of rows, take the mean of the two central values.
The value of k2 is 37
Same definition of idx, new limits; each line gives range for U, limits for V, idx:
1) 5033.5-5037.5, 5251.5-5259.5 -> 474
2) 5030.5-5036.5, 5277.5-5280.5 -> 468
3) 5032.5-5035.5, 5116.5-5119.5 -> 457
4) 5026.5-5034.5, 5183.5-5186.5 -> 409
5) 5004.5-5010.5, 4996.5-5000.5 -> 457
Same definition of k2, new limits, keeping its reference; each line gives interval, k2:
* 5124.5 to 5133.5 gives 121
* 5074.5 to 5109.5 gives 16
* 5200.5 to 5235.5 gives 121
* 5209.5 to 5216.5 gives 484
